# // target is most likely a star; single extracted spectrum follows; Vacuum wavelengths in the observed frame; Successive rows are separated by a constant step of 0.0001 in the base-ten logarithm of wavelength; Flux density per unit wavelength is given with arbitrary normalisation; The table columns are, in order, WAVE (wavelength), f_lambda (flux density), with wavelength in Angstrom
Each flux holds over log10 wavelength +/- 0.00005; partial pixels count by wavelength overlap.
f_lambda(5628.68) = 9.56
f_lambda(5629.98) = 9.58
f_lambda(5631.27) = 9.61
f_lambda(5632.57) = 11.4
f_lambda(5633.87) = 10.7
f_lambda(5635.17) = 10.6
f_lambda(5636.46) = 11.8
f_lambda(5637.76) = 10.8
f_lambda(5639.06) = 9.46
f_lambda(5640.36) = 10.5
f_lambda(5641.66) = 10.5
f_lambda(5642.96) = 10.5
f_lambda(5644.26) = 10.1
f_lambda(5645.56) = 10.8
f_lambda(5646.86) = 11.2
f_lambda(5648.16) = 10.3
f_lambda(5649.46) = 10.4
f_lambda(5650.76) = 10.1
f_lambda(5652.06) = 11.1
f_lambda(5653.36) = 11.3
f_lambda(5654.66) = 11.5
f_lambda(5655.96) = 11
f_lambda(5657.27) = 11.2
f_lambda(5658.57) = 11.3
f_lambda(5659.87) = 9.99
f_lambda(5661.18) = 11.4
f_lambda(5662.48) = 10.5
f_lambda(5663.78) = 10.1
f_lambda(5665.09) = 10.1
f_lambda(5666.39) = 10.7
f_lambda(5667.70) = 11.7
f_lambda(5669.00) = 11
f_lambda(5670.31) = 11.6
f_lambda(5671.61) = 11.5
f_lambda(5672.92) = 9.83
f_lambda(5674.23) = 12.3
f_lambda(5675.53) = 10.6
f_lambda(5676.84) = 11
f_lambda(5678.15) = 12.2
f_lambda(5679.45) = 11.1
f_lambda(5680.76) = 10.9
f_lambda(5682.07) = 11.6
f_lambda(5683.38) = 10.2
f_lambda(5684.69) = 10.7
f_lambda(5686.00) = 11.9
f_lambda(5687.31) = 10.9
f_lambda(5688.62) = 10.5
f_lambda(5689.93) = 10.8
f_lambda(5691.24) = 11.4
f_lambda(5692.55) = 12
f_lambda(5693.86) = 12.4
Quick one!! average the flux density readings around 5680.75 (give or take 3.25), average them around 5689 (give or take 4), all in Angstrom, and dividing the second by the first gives 1.00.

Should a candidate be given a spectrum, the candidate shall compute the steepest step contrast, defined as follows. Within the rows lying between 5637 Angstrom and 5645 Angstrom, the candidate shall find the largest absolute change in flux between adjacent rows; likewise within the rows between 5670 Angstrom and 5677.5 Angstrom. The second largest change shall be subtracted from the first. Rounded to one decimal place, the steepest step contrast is -1.1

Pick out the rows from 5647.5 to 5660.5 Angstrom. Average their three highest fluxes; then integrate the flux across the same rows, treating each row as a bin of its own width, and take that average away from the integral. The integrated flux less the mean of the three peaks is 129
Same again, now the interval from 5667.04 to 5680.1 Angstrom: 135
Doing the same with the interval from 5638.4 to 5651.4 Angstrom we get 124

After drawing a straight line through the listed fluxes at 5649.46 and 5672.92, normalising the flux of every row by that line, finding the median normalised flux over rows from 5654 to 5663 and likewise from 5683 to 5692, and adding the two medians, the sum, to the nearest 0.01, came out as 2.24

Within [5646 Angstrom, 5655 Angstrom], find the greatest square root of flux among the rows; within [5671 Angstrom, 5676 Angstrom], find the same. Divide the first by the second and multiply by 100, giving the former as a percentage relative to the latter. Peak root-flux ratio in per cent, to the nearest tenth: 96.7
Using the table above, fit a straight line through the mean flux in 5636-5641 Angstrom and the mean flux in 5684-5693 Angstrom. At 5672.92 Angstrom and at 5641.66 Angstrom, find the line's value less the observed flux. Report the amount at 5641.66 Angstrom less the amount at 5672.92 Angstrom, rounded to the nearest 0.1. -1.0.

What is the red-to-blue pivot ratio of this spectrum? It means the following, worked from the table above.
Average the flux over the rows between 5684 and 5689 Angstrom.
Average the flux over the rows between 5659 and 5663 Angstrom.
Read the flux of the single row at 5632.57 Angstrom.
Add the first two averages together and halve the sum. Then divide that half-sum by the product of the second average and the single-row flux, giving 0.089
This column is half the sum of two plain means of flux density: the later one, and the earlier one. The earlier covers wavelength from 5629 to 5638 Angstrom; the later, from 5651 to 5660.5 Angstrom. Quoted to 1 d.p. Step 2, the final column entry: 10.8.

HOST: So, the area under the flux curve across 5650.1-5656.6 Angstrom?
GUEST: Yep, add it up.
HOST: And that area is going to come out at 72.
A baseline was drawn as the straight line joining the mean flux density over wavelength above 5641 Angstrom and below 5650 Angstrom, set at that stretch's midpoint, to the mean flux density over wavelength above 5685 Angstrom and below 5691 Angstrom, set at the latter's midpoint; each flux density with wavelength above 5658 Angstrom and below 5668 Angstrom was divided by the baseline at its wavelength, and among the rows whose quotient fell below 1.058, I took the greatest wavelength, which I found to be 5666.39 Angstrom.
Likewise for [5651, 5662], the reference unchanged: 5659.87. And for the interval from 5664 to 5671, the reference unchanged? 5669.00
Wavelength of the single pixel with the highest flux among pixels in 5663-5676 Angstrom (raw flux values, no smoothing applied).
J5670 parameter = 5674.23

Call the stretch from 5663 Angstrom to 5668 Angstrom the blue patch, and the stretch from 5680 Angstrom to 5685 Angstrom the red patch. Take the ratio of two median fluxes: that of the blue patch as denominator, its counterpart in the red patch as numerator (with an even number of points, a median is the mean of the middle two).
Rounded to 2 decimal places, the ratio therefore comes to 1.04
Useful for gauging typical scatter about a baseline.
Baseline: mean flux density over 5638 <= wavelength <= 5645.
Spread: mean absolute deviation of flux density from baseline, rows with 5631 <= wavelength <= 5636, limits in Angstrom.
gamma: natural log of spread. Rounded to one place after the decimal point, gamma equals -0.4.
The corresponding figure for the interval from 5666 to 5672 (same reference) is 0.1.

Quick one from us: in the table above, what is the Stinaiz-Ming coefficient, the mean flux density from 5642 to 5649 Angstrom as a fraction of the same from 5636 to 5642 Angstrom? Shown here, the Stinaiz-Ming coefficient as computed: 1.00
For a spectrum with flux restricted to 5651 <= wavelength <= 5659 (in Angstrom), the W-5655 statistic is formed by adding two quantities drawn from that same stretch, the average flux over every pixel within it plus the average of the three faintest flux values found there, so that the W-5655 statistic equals 22.3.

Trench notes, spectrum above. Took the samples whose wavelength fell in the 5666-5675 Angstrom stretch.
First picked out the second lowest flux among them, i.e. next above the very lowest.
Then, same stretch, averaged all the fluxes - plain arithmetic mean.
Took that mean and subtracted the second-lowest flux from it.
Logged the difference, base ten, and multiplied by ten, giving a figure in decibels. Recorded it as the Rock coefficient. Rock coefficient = -2.7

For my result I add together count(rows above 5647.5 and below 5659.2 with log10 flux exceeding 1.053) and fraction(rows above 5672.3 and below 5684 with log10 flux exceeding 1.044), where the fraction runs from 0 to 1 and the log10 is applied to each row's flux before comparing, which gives 3.4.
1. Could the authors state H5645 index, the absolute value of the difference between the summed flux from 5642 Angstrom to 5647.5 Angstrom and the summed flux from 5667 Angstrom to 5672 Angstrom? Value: 3.2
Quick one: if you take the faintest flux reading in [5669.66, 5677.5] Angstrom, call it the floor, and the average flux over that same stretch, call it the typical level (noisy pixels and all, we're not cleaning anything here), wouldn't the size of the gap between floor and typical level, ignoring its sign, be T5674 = 1.3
